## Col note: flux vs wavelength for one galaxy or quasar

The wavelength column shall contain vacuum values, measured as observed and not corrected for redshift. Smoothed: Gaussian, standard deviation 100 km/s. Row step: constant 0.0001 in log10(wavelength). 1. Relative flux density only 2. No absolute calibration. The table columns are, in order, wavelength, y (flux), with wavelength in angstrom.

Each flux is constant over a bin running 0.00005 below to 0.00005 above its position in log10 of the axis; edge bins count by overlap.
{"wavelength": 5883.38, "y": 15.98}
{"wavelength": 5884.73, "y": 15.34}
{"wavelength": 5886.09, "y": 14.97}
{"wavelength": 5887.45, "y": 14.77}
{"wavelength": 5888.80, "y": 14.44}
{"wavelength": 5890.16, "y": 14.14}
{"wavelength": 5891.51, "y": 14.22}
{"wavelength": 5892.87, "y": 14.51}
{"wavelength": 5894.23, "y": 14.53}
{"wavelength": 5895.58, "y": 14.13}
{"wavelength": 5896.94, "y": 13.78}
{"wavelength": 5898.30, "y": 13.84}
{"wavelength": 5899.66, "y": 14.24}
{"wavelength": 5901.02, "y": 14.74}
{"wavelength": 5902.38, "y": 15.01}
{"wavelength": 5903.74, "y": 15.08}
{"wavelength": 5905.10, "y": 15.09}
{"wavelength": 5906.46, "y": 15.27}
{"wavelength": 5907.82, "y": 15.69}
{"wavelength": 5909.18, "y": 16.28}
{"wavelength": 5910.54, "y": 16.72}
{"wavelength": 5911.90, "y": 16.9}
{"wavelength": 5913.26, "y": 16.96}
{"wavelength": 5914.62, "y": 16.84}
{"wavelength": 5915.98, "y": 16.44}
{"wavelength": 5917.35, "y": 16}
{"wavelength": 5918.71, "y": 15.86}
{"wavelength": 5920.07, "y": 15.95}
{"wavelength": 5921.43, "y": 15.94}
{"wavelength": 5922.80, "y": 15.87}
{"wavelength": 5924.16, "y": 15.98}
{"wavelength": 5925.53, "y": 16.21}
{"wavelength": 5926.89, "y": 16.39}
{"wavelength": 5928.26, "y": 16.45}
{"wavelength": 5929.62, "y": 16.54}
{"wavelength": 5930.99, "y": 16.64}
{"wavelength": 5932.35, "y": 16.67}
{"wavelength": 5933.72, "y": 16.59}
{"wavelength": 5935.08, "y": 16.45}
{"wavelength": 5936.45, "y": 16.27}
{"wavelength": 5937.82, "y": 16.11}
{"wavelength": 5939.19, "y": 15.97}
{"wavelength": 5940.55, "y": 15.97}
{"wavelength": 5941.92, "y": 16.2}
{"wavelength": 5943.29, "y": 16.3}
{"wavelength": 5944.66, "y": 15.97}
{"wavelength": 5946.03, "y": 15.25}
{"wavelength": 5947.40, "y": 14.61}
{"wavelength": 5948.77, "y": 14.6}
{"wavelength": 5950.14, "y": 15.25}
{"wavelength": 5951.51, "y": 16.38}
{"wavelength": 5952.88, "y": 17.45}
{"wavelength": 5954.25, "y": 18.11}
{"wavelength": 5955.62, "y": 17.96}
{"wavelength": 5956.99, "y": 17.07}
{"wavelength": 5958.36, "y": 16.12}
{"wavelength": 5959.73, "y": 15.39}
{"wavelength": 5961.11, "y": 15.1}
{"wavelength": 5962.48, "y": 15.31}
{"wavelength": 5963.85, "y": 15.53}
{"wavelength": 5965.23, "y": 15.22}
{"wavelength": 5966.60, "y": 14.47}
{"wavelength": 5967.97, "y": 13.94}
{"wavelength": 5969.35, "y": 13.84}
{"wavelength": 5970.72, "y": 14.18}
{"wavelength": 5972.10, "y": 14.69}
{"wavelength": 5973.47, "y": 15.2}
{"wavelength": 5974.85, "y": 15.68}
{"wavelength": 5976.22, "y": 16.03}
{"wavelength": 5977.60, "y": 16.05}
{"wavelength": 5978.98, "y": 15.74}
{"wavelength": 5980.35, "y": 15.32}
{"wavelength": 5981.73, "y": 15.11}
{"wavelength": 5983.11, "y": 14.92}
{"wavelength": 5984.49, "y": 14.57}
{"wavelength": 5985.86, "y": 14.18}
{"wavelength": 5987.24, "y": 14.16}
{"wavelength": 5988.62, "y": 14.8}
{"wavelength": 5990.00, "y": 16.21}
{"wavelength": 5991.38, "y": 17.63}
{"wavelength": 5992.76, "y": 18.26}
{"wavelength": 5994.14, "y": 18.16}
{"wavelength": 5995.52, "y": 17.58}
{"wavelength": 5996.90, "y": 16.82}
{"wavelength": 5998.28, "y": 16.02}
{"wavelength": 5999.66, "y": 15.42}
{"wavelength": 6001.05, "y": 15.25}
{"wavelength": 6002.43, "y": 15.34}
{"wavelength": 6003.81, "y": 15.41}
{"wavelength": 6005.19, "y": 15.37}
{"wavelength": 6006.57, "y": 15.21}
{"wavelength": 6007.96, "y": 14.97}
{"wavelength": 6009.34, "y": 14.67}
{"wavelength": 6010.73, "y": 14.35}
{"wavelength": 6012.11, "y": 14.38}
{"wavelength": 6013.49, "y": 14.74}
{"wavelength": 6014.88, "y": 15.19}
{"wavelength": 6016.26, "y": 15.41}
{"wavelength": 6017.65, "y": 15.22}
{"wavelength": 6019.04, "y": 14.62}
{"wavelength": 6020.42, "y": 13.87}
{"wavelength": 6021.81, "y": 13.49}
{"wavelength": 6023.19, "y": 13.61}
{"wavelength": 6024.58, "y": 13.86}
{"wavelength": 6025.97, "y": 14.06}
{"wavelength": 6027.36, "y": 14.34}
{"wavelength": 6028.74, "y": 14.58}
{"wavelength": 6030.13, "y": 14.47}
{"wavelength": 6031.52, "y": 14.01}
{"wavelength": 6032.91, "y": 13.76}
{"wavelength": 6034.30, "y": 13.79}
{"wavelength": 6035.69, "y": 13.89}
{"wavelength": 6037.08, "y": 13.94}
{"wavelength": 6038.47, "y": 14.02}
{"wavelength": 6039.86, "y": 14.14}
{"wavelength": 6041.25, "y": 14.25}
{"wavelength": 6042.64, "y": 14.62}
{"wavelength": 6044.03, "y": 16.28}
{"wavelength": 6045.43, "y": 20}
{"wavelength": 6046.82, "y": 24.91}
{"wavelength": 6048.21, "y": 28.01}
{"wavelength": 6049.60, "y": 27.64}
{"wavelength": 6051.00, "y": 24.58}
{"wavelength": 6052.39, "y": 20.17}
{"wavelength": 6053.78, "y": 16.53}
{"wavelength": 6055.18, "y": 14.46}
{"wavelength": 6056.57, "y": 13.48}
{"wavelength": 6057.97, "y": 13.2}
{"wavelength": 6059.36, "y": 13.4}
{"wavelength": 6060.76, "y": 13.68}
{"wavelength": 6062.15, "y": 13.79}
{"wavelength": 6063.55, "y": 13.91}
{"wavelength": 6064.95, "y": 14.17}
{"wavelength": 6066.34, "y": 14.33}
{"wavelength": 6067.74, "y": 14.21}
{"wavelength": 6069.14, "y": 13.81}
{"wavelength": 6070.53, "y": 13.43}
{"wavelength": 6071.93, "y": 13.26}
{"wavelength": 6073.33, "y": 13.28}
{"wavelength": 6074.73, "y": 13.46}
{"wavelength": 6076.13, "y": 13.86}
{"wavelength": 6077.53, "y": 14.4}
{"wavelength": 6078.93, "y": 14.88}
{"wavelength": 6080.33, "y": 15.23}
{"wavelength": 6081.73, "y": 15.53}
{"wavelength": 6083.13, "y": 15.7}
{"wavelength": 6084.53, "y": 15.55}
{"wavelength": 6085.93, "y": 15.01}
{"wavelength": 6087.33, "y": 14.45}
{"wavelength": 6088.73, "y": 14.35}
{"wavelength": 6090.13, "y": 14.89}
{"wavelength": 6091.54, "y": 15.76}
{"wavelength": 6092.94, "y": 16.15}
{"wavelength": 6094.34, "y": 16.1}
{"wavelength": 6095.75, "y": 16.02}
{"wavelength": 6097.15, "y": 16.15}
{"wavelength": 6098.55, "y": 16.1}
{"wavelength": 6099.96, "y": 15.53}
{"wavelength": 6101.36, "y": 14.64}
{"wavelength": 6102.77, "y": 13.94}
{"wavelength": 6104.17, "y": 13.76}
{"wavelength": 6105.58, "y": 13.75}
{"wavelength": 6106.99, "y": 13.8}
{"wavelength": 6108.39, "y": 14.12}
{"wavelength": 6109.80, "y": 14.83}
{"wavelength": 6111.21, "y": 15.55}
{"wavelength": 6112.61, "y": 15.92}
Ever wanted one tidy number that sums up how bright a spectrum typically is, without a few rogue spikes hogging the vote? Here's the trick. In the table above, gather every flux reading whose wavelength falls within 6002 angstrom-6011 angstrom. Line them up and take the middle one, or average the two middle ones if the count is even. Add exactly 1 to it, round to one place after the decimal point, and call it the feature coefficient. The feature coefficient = 16.2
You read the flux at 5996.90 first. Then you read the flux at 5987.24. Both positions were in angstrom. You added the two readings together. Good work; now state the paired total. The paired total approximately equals 31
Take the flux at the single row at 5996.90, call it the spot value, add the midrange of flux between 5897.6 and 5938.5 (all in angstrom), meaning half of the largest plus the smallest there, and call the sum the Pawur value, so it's 32.2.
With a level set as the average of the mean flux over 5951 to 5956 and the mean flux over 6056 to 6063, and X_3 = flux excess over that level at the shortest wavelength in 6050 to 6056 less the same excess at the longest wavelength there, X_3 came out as 10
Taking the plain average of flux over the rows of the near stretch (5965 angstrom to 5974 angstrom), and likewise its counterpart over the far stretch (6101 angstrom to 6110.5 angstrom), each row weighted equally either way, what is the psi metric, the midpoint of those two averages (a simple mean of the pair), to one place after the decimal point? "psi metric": 14.3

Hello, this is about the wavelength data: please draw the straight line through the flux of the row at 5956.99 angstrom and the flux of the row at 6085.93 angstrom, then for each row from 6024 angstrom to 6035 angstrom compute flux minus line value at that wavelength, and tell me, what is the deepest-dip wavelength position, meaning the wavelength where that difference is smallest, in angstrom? 6024.58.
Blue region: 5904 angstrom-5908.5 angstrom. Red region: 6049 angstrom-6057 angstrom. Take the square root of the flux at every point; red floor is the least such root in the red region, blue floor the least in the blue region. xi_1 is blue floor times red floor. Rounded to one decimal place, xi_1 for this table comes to 14.3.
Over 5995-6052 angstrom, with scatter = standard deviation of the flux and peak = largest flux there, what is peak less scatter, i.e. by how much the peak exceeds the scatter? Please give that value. 24.4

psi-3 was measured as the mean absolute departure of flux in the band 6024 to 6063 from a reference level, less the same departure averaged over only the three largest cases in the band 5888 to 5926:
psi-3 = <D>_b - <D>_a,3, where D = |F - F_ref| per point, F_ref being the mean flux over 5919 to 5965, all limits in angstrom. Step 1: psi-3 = 1.1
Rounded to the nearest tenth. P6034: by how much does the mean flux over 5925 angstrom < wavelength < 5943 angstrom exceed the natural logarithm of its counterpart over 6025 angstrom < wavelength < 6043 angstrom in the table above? 13.7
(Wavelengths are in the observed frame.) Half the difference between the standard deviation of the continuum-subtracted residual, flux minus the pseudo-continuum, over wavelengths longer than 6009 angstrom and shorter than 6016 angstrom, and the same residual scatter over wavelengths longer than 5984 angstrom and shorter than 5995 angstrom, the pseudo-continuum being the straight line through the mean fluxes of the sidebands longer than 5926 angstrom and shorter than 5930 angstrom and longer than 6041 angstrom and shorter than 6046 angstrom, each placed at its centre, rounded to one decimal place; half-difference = -0.7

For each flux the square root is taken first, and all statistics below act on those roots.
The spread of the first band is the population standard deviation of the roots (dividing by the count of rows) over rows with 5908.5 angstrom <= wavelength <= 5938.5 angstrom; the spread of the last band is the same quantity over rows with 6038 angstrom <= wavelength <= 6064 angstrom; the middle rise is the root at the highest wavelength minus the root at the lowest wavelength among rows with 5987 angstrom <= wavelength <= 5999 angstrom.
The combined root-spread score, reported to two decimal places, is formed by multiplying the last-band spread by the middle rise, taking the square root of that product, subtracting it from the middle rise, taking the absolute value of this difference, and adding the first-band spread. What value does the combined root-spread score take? 0.17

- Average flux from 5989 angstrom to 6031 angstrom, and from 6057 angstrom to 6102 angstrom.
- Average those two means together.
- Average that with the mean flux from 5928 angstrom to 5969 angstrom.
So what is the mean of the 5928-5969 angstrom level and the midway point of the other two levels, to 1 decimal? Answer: 15.5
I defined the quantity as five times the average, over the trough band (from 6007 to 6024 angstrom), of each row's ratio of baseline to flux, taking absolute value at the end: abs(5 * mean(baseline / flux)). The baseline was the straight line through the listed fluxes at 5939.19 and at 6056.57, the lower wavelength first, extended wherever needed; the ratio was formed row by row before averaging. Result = 4.94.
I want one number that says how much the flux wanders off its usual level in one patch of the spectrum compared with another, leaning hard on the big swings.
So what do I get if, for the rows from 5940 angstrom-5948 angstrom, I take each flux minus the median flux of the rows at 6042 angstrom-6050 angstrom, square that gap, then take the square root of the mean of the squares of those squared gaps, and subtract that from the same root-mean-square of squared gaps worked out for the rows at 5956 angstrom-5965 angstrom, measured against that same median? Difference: 0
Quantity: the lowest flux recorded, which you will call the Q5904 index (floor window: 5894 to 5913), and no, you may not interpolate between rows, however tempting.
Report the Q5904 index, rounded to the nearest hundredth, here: 13.78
